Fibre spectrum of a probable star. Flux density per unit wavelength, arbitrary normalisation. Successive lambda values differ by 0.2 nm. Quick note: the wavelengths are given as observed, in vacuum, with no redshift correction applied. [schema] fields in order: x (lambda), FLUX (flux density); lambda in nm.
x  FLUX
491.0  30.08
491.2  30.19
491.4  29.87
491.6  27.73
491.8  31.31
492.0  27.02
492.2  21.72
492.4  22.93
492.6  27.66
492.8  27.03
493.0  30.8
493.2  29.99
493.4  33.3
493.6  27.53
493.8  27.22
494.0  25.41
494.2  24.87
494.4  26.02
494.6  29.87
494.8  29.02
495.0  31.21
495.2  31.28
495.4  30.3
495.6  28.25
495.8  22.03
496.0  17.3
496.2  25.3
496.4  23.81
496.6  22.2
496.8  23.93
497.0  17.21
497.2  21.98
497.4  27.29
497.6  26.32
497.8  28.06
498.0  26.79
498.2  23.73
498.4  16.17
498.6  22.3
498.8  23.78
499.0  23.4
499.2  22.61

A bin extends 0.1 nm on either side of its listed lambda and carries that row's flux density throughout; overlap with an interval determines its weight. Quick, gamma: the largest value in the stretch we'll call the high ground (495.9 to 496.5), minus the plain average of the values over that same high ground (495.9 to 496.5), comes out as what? 3.2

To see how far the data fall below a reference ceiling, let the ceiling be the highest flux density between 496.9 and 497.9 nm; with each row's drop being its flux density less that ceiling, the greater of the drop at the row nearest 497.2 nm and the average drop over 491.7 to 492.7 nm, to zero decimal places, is -2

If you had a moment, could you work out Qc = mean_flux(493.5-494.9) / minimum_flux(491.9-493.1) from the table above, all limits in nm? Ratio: 1.25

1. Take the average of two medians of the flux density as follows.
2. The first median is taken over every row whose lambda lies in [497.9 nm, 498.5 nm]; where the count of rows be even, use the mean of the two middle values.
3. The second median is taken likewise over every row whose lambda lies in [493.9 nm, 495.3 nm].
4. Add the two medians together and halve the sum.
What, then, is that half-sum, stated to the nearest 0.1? 26.4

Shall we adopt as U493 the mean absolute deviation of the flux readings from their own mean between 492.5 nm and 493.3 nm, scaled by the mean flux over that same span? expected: 0.053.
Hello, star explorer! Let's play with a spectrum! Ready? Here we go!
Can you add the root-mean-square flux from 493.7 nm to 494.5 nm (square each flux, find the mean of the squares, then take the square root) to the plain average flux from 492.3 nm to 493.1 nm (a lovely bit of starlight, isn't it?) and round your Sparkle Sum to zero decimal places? 53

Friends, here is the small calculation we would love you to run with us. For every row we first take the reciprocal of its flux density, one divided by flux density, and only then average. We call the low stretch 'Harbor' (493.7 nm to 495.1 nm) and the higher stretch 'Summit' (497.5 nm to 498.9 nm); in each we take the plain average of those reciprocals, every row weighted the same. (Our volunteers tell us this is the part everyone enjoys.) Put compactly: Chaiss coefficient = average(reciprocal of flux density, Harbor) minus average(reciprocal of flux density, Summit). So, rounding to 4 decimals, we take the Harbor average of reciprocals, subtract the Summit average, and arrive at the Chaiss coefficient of -0.0067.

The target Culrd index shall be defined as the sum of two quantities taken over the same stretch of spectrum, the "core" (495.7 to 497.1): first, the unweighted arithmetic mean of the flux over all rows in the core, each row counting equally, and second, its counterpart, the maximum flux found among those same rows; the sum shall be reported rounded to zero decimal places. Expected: 47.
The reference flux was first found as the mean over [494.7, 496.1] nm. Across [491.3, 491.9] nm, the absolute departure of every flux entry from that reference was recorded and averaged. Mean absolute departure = 3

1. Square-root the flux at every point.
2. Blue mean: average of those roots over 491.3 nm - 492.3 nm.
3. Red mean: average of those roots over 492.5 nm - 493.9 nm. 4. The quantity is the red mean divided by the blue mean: 1.03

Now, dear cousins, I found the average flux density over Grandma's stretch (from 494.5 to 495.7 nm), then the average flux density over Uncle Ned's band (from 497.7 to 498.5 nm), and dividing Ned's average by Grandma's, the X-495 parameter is 0.79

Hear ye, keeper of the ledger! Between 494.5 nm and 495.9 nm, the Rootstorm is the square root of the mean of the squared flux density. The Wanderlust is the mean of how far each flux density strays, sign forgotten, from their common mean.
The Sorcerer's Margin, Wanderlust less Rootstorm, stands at -27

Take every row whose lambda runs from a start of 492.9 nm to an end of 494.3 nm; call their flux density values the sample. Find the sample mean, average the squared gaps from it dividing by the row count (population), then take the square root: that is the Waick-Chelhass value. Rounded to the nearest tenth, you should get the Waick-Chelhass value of 2.8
